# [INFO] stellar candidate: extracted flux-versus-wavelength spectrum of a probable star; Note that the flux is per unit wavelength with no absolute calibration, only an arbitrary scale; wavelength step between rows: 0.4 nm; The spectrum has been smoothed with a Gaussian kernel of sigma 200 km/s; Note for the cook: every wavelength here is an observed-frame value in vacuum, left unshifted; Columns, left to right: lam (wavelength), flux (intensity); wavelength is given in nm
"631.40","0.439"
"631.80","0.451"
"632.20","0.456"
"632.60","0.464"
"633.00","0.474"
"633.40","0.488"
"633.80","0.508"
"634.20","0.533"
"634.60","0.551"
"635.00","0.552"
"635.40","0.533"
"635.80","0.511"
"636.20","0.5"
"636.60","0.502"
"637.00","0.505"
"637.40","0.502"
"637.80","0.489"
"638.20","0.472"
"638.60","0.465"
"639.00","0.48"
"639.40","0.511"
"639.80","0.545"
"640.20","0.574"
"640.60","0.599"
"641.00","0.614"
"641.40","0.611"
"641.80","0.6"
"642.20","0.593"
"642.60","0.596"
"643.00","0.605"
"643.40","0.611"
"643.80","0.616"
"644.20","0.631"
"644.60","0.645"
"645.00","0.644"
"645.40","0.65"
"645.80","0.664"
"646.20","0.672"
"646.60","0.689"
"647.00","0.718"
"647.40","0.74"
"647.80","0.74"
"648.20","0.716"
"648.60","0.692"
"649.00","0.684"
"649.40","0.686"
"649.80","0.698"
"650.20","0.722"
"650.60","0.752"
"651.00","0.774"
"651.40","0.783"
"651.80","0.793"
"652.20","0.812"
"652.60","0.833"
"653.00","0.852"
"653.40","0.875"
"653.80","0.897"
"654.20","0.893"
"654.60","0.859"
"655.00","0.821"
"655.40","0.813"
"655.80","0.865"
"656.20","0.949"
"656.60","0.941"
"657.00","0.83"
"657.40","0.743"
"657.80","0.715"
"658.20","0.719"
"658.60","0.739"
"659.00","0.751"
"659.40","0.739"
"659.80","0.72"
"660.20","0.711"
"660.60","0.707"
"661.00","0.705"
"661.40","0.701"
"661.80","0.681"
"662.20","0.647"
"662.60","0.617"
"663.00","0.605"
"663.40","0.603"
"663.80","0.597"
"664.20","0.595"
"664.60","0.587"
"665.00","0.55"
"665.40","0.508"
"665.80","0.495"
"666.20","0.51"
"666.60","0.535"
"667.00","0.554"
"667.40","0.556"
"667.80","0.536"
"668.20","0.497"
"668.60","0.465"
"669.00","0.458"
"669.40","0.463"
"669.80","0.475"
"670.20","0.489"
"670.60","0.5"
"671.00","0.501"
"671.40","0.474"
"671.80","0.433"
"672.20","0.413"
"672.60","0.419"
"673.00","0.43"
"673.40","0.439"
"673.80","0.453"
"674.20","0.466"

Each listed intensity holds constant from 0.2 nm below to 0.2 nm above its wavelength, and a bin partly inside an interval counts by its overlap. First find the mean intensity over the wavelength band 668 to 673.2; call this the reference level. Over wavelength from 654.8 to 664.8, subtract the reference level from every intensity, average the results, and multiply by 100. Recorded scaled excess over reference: 26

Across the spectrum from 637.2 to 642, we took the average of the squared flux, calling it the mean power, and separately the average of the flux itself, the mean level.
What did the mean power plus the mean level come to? 0.83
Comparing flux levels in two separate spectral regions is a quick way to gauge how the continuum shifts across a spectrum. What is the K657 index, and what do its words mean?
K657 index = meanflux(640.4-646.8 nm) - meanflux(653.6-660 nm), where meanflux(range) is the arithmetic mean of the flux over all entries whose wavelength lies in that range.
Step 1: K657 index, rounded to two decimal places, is -0.18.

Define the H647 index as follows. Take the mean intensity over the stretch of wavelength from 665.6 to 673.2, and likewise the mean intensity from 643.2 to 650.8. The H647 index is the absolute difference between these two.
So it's 0.20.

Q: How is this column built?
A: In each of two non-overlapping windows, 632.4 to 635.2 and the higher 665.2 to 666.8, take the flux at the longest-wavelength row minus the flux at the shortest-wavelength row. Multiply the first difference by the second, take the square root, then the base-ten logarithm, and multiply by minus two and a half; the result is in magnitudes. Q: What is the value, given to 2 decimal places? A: 3.28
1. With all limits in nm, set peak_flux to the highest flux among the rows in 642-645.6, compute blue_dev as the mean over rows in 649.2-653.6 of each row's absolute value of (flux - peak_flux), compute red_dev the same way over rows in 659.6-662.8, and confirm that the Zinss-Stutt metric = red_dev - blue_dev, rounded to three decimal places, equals -0.085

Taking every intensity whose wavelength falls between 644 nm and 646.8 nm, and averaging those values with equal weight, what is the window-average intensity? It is 0.66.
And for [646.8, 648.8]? 0.72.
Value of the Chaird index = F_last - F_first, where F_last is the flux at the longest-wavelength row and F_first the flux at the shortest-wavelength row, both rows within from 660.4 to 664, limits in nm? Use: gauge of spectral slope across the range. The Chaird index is -0.11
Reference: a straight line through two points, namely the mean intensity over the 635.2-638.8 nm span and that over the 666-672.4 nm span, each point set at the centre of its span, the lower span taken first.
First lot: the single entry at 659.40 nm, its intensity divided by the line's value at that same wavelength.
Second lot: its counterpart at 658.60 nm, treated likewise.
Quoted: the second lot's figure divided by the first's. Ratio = 1.0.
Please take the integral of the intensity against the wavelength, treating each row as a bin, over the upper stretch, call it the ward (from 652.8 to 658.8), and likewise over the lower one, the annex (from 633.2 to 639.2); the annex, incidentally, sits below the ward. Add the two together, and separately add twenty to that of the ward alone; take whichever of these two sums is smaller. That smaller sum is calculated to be 8.0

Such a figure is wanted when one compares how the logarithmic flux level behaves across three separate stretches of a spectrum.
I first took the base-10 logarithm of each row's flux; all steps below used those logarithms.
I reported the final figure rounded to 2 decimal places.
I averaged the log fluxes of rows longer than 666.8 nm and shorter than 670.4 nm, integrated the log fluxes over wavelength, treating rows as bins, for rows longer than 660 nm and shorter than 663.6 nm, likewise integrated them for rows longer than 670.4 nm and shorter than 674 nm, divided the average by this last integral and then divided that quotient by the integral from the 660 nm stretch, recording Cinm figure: -0.38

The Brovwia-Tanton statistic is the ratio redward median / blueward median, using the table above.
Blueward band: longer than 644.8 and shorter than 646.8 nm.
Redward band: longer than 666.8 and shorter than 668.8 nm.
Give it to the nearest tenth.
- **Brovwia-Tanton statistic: 0.8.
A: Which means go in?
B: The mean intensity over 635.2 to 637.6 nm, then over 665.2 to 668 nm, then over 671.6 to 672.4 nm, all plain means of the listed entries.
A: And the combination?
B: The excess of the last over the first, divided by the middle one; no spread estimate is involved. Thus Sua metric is -0.2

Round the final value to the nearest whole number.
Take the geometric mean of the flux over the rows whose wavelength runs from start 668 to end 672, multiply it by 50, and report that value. 24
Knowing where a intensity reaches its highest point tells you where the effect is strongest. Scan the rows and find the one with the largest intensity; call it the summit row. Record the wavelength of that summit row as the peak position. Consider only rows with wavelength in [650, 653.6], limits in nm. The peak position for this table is 653.40 nm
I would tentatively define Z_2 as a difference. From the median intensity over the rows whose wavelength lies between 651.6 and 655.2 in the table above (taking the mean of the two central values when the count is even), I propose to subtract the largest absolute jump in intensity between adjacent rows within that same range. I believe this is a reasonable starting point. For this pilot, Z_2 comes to 0.81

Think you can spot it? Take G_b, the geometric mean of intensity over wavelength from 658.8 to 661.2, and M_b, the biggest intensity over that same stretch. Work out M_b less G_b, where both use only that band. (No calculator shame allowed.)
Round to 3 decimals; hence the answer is 0.029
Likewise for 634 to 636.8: 0.026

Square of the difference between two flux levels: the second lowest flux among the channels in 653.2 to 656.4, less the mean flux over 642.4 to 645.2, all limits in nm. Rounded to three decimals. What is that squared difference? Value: 0.040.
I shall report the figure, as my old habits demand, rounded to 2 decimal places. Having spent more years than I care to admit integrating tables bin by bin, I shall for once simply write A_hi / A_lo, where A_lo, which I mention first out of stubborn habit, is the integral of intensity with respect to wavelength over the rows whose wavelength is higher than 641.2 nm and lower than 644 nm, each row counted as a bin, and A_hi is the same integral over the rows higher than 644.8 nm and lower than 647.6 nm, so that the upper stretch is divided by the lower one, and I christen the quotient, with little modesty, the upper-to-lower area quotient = 1.13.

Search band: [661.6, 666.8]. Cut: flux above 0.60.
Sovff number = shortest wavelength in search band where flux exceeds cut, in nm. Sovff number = 661.80 nm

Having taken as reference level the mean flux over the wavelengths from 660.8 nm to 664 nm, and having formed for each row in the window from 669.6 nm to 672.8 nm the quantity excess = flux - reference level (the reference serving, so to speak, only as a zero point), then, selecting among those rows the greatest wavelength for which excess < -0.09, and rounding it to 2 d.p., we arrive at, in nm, 672.60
